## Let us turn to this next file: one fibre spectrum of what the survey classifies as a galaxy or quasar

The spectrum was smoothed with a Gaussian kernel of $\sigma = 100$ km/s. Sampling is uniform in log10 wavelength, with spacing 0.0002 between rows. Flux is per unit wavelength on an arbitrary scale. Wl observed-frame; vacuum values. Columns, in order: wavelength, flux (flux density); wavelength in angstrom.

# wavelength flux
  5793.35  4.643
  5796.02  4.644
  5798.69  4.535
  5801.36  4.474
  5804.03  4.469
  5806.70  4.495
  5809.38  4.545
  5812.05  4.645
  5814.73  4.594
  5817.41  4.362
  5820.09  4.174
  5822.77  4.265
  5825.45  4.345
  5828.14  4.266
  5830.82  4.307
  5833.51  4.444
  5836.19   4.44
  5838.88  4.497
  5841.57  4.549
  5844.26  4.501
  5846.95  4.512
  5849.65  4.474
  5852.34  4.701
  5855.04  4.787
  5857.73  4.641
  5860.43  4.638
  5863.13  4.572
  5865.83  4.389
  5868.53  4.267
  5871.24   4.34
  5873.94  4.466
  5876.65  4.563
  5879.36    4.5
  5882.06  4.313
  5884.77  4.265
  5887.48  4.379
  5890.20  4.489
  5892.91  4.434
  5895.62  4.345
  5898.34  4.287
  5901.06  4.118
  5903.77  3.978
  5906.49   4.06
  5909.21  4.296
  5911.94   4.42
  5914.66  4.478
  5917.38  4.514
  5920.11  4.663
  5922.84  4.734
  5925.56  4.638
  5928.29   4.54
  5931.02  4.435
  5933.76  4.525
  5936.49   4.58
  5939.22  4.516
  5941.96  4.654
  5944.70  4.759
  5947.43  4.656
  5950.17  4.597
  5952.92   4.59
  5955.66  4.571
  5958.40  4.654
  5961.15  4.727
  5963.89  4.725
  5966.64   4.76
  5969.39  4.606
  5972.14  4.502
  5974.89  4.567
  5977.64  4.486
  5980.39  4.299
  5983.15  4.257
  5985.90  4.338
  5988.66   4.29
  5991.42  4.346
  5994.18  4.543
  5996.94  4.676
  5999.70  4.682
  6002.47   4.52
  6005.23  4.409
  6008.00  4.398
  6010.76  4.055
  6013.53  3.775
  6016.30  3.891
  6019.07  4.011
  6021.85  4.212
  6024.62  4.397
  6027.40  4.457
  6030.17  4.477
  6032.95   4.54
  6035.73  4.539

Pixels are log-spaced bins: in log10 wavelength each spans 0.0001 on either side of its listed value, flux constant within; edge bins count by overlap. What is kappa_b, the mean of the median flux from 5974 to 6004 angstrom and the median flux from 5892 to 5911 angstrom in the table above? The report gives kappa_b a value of 4.39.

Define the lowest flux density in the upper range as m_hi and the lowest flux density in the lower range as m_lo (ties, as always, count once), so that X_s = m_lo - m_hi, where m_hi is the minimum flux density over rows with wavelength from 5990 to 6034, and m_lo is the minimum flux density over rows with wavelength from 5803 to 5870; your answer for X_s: 0.40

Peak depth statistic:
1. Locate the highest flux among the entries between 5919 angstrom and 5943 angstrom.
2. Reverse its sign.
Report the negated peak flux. -4.73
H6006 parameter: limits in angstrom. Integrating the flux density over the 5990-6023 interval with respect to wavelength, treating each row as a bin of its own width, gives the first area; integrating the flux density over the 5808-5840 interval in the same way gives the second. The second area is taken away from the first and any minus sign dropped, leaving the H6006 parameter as 0.7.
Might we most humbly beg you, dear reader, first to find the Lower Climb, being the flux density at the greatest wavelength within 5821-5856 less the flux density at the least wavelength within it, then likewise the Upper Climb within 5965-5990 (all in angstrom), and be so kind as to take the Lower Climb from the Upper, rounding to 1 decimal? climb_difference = -1.0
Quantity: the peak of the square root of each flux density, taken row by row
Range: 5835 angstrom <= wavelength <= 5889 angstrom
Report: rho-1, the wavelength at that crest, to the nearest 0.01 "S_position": 5855.04 angstrom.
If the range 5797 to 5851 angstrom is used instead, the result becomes 5812.05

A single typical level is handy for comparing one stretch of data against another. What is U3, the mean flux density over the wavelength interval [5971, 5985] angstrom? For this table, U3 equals 4.42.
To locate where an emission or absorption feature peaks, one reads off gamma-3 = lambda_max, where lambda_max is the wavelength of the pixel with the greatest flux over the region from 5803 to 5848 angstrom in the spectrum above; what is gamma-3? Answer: 5812.05 angstrom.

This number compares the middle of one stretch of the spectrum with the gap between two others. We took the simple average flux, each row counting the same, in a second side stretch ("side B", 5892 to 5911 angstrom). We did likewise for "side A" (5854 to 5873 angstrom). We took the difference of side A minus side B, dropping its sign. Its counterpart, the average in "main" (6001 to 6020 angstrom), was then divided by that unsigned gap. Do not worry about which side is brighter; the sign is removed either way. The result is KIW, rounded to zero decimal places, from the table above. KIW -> 14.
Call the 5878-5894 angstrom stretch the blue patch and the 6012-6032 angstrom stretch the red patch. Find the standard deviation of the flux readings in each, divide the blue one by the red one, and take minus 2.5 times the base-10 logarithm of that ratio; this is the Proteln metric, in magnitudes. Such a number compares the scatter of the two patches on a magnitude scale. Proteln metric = 1.2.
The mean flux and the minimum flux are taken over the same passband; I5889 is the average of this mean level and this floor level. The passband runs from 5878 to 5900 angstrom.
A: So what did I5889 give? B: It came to 4.32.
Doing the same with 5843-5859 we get 4.54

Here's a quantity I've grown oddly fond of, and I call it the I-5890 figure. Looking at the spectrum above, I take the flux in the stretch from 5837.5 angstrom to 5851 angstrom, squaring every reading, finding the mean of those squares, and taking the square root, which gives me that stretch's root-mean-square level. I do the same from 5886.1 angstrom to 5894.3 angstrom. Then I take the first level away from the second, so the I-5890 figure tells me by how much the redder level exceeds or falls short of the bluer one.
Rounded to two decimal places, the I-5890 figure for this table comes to -0.07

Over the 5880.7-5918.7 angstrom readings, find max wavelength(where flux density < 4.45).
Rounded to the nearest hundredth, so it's 5911.94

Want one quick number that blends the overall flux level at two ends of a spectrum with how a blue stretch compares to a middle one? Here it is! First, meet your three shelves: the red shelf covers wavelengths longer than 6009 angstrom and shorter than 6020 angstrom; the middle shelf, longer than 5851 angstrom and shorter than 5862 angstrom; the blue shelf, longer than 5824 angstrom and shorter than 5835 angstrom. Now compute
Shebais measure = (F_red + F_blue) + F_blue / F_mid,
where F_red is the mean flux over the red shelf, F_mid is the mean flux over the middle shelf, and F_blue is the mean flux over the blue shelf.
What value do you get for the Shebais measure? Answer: 9.2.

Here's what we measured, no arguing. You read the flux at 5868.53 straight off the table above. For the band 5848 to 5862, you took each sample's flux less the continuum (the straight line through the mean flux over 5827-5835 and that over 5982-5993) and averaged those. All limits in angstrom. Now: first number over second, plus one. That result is 15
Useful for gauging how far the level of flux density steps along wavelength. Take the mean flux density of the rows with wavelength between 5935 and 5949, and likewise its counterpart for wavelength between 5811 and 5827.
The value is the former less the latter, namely 0.2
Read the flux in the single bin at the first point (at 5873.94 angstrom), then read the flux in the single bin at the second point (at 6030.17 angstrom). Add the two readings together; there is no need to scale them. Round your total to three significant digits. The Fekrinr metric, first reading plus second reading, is 8.94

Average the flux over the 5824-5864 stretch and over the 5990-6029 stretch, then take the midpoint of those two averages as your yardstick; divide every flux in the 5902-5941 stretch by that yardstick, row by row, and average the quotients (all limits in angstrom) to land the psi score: 1.01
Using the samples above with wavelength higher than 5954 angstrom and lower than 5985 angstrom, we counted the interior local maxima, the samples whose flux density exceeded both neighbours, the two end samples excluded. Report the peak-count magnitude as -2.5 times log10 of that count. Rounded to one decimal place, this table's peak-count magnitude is -1.2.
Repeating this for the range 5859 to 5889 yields 0.0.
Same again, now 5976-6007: -0.8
